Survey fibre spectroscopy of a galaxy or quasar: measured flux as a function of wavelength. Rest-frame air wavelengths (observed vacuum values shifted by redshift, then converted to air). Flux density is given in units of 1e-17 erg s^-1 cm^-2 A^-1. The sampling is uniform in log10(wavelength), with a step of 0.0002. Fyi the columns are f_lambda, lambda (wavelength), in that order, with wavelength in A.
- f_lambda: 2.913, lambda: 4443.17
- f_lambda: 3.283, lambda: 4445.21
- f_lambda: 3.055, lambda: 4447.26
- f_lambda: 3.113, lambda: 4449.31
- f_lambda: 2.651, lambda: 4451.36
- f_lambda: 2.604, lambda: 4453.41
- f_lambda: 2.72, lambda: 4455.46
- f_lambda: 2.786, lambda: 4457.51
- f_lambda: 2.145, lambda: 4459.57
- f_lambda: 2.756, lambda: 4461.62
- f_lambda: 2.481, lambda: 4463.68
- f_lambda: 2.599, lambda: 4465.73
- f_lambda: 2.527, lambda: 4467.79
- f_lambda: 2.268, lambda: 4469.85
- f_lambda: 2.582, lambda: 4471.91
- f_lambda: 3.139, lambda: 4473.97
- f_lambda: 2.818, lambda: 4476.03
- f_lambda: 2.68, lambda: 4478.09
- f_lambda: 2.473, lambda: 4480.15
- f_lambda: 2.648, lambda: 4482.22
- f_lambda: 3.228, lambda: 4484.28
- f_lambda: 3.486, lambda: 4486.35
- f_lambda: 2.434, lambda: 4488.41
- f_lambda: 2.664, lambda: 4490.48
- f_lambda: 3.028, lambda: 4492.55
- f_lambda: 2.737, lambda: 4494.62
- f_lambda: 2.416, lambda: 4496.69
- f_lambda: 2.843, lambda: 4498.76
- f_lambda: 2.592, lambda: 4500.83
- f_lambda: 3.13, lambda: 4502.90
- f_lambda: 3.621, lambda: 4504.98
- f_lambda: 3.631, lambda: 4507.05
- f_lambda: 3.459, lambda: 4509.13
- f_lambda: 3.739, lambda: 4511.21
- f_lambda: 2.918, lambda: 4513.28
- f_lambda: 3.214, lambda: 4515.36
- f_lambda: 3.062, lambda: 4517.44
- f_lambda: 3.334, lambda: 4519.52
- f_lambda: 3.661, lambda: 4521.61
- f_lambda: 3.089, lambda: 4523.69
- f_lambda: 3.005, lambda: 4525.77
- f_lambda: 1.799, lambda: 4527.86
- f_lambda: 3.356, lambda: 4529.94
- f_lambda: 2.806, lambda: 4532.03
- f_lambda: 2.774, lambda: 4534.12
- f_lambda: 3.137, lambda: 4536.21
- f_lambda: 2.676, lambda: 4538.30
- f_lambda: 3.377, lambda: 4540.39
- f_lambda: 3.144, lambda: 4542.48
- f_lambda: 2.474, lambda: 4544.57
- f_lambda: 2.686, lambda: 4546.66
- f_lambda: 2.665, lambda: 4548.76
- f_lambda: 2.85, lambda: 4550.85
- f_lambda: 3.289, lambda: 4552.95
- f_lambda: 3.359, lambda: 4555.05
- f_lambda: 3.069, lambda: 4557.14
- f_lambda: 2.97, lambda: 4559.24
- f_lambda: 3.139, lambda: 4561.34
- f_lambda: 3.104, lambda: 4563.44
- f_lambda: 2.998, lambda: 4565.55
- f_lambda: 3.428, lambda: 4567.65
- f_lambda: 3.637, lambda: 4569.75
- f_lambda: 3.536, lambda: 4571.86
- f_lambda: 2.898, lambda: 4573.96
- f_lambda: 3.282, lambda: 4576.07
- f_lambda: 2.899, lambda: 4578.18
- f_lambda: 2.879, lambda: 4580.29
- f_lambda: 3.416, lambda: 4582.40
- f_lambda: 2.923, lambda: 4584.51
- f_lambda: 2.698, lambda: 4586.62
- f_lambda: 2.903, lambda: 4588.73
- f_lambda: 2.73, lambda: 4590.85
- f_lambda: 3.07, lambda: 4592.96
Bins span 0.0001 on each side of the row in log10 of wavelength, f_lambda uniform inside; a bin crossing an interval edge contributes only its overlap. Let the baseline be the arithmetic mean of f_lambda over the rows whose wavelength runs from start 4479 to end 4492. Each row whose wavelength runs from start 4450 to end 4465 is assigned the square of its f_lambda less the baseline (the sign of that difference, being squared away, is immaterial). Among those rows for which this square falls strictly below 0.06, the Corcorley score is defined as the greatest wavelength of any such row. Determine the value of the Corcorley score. 4461.62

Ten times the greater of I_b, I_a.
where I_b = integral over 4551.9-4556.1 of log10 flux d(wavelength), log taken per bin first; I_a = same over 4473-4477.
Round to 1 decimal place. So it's 21.9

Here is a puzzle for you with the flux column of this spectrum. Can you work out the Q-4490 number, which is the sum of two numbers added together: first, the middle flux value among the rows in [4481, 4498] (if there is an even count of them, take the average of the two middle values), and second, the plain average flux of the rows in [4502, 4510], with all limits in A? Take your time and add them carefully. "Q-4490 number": 6.2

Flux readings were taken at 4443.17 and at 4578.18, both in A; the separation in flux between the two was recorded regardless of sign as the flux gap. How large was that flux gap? 0.0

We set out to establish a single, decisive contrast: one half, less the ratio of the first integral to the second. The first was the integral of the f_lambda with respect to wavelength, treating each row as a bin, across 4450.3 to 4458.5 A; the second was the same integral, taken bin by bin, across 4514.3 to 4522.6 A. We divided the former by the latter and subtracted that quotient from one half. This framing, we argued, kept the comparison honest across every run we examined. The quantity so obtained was -0.30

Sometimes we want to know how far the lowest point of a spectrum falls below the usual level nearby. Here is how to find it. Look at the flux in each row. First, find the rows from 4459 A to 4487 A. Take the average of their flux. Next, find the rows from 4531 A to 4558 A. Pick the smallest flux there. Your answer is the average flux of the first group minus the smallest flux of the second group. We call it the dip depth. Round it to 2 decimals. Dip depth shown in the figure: 0.23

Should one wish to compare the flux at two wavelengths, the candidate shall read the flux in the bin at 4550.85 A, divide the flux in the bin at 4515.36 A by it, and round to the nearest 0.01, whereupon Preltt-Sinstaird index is 1.13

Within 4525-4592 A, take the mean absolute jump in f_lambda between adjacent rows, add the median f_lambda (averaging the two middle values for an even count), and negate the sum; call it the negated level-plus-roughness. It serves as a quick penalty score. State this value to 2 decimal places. -3.35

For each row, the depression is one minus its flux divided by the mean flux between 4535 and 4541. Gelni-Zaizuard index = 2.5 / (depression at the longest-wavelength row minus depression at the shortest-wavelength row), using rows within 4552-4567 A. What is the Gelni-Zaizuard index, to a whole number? 26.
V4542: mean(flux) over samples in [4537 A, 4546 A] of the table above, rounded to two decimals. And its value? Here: 2.92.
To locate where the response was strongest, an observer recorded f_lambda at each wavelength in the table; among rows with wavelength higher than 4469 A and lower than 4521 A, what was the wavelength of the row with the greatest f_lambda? 4511.21 A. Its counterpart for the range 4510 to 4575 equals 4511.21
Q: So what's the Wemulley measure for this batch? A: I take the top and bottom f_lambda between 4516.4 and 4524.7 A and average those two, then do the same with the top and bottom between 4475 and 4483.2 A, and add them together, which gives 6.0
